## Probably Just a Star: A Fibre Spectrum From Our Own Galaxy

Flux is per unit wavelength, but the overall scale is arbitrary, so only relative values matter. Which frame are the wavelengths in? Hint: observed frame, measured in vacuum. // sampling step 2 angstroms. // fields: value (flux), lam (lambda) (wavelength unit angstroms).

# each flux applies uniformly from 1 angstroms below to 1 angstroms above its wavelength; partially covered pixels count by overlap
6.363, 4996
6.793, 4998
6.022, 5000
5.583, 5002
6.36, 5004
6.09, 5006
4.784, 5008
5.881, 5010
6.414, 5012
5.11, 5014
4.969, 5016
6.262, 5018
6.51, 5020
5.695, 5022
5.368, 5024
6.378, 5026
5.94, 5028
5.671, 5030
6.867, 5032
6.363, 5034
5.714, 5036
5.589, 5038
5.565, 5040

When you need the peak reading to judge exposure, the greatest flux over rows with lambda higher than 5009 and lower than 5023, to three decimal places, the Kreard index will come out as 6.510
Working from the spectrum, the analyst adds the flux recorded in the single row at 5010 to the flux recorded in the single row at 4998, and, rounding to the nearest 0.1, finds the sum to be 12.7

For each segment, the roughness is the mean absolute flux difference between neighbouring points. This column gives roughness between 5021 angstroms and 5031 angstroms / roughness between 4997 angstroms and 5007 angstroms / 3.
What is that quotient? 0.30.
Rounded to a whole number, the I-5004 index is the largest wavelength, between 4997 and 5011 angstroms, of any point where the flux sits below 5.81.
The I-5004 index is 5008 angstroms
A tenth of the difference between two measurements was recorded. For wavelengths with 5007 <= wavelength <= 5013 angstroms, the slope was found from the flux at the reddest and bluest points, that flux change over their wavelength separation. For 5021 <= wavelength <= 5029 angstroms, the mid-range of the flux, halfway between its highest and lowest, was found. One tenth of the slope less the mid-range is -0.55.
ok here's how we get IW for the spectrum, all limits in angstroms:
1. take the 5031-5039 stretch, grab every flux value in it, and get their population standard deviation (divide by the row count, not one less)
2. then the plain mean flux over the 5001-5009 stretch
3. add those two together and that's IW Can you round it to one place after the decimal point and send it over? 6.2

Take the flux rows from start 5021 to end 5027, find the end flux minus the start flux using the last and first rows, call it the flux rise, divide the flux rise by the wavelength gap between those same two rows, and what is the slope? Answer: 0.17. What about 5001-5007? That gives 0.13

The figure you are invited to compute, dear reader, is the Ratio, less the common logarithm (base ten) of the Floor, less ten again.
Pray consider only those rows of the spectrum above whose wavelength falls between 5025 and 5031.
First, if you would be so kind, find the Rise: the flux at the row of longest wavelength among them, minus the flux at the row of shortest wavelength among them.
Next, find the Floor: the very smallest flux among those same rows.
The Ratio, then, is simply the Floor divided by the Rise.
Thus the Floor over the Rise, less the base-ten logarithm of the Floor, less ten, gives -19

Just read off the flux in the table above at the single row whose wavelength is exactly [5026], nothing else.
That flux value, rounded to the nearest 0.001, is 6.378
